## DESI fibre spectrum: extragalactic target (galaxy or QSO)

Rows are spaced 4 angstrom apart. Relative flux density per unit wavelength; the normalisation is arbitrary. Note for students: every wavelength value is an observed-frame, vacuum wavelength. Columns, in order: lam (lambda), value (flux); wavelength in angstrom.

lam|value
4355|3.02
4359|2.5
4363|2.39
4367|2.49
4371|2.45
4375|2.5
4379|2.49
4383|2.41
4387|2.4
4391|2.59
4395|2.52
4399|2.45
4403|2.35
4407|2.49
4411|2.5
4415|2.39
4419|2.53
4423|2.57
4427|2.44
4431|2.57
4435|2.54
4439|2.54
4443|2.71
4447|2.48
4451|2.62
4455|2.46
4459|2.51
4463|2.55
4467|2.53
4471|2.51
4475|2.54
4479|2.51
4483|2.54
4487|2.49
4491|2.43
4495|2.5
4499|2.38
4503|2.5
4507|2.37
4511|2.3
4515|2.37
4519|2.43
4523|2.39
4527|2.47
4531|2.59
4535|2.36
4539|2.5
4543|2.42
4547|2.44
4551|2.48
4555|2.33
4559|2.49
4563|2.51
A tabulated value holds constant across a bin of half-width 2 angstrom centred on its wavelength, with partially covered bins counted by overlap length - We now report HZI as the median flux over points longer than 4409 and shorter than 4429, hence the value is 2.50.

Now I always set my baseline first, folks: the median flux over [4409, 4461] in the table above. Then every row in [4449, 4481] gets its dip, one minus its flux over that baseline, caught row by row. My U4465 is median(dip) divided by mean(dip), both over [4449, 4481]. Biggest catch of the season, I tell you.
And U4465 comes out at 8.0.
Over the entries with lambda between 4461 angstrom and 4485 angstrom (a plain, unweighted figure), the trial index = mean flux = 2.530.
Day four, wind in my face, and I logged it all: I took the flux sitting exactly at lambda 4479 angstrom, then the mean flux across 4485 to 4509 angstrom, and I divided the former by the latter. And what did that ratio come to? 1.03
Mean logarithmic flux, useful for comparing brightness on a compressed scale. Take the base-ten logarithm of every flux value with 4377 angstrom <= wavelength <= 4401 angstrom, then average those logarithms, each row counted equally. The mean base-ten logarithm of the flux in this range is 0.394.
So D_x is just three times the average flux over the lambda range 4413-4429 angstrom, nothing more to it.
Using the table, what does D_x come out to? 7.45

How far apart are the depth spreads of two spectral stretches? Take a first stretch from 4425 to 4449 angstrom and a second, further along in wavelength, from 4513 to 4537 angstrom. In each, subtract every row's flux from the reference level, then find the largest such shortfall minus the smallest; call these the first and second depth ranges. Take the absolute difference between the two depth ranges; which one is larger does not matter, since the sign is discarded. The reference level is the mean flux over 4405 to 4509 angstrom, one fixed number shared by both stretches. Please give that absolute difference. 0.04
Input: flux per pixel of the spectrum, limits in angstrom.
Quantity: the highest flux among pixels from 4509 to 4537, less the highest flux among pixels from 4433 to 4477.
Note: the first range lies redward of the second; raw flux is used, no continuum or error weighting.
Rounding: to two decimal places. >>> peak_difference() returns -0.12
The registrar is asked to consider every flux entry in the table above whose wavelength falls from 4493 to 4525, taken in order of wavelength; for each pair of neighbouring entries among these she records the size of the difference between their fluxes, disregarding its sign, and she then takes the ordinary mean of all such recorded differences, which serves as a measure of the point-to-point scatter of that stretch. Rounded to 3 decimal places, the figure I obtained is 0.087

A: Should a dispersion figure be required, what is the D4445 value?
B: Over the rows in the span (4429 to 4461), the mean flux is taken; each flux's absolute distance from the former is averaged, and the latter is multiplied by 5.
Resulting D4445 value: 0.298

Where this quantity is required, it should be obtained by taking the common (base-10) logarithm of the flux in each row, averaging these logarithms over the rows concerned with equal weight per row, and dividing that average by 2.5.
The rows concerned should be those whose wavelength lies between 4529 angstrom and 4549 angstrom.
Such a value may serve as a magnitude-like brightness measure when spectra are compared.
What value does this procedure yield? 0.156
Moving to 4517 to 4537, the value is 0.155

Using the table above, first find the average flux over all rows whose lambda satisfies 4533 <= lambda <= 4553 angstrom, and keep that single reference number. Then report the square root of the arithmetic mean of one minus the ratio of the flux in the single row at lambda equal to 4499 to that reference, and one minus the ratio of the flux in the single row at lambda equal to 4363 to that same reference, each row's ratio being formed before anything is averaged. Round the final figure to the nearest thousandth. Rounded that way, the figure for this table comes 0.150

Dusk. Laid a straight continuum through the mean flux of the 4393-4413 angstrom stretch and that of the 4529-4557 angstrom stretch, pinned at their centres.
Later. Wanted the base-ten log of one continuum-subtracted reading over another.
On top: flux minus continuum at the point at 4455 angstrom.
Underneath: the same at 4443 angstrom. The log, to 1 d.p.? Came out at -1.8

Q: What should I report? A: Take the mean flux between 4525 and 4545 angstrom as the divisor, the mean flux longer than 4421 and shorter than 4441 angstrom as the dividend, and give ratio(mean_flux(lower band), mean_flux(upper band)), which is 1.03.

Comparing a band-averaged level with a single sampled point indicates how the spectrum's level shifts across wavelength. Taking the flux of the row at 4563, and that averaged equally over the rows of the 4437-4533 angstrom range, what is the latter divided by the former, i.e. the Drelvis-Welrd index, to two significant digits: 0.99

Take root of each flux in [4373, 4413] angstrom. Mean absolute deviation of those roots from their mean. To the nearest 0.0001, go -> 0.0172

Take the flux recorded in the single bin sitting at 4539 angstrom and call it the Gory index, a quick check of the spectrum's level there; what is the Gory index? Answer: 2.5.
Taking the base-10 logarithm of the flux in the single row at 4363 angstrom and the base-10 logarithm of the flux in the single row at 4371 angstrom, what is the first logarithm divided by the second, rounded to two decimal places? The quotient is 0.97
